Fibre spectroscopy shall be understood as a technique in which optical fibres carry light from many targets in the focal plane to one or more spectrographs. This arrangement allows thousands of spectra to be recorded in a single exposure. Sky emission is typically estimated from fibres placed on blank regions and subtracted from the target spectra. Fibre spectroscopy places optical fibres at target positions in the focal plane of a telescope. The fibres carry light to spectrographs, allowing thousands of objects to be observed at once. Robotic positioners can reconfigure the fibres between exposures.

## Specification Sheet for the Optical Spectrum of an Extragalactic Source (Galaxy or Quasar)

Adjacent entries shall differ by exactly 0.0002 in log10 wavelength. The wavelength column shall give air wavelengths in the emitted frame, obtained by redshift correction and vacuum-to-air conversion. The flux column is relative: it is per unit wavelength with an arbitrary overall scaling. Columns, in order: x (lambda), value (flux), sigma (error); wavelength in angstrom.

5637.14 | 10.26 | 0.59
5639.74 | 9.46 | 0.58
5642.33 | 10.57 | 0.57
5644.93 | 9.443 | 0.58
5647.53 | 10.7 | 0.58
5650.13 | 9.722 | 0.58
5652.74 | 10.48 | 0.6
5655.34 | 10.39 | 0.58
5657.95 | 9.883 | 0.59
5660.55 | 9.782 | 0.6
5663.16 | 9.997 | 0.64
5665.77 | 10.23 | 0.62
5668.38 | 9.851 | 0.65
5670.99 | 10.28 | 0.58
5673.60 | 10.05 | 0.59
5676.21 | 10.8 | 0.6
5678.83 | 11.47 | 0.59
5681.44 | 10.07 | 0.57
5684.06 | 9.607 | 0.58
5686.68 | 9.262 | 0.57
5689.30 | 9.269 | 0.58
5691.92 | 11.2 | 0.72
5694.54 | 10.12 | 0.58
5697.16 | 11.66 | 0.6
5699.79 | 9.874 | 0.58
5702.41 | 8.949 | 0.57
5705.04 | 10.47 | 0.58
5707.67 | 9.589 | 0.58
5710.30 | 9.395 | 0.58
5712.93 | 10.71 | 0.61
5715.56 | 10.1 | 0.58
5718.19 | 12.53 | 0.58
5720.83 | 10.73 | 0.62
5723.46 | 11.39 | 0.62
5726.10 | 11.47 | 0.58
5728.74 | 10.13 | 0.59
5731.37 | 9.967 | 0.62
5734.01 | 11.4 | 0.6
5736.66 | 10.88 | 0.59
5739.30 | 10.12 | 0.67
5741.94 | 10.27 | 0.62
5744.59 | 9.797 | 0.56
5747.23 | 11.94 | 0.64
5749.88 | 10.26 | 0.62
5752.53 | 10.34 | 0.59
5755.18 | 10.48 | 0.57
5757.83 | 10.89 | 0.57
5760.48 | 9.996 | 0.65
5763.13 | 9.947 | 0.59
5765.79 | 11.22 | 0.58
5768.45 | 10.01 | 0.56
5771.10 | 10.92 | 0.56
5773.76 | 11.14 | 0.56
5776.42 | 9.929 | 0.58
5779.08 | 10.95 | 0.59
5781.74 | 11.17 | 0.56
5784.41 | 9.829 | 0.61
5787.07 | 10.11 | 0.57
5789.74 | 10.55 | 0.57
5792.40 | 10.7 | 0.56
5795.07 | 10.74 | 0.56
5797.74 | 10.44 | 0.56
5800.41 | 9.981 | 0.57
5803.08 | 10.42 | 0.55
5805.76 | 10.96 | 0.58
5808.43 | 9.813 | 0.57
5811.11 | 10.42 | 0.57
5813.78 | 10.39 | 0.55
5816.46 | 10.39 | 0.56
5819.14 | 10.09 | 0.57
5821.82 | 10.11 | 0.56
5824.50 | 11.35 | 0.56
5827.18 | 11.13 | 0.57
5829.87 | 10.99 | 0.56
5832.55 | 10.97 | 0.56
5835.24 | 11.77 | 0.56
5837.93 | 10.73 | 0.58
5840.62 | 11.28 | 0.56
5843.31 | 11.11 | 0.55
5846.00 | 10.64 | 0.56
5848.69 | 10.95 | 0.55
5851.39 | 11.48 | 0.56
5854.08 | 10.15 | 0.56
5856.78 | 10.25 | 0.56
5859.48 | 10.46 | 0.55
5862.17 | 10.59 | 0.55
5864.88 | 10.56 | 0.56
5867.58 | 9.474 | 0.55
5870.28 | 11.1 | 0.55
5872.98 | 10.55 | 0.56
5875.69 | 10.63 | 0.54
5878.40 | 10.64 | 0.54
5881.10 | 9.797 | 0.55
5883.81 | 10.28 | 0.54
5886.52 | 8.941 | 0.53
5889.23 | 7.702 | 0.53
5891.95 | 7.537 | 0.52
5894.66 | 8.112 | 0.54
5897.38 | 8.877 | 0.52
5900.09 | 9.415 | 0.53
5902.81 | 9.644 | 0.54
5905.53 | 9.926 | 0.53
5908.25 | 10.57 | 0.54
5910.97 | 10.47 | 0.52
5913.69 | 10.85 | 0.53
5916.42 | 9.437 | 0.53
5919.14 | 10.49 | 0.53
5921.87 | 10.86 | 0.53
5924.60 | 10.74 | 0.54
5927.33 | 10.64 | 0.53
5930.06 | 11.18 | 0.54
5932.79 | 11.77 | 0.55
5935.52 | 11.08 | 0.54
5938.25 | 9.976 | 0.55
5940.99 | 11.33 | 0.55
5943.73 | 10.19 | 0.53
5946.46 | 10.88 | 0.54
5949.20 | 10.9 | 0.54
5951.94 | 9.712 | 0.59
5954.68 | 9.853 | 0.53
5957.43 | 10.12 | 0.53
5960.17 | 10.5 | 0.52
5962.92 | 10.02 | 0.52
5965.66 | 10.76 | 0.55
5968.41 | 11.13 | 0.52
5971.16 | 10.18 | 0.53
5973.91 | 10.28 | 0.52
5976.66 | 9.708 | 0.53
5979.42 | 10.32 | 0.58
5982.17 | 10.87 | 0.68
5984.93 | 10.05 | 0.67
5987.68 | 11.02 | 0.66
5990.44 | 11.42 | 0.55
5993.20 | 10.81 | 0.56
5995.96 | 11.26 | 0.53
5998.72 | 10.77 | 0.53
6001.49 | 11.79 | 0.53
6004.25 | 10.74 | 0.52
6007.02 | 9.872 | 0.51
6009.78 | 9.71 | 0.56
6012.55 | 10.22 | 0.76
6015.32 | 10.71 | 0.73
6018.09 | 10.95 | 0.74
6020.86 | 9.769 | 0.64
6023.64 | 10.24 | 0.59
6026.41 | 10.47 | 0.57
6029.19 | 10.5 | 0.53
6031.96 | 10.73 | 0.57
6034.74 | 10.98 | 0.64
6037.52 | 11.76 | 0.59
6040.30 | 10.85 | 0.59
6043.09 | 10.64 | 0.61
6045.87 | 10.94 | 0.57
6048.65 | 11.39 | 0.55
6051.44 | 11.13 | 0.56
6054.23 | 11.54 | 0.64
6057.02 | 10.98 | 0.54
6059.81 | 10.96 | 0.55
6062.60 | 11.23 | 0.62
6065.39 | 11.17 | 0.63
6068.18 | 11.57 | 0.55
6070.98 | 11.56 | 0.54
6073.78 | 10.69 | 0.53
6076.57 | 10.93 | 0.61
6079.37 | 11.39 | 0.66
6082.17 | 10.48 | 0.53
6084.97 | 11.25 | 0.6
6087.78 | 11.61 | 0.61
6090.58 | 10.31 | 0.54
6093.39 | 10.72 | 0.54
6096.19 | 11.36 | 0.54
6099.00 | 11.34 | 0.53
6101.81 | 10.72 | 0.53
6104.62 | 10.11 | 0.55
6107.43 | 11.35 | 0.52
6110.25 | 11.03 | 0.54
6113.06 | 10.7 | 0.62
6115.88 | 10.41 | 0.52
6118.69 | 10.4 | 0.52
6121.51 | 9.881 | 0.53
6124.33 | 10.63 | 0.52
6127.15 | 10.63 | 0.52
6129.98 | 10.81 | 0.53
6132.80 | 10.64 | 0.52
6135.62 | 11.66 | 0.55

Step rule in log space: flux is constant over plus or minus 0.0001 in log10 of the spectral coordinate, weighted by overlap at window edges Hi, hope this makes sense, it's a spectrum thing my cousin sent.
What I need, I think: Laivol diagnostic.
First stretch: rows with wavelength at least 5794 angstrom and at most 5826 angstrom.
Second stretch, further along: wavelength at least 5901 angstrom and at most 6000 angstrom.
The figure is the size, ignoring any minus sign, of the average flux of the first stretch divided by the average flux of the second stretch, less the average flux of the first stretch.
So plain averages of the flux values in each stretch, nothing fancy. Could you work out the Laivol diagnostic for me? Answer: 9.44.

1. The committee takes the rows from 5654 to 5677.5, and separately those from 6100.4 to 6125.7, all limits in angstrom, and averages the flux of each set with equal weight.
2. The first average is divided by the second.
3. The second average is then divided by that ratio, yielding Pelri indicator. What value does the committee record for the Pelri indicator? 11.0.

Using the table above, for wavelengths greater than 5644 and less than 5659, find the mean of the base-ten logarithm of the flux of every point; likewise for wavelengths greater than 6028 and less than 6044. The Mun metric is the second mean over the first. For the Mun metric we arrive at 1.03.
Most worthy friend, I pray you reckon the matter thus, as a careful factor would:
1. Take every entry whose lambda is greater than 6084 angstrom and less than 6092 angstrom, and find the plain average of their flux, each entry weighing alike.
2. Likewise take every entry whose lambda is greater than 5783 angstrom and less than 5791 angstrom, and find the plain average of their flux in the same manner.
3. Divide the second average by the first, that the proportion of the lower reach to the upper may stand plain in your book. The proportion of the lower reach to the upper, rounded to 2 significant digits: 0.92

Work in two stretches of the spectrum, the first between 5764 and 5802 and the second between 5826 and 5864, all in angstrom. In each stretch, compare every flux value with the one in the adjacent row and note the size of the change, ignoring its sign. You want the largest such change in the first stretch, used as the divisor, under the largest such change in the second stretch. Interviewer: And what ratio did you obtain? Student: 0.99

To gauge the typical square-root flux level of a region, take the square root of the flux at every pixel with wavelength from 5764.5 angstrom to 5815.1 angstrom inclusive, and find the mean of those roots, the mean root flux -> 3.24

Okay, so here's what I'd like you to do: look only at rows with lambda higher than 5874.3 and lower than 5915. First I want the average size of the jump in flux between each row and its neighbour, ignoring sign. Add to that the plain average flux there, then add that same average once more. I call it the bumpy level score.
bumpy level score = 19.7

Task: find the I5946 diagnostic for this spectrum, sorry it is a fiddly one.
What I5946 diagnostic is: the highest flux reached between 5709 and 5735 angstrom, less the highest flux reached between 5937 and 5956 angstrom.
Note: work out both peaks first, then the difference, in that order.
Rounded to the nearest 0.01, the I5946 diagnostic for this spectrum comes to 1.20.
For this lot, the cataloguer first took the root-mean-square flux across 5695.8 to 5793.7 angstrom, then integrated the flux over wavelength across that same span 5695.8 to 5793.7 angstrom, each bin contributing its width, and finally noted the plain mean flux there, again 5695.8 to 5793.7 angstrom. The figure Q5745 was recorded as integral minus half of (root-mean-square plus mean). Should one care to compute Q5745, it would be 1021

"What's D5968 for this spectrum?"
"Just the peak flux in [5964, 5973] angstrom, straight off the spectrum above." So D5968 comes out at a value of 11.13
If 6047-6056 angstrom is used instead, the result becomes 11.54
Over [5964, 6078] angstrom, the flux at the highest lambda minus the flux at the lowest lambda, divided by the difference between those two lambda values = 0.00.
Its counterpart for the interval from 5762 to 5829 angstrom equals 0.02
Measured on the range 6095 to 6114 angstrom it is -0.04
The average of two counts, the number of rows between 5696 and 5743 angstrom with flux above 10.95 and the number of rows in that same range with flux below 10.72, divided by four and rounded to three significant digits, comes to 2.00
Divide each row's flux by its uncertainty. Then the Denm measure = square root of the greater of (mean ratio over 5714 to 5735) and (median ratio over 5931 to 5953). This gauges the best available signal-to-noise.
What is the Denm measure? 4.49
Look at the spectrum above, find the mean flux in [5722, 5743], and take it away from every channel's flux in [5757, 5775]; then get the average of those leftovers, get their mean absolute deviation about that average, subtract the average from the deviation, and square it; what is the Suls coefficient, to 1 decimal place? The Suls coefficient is 0.4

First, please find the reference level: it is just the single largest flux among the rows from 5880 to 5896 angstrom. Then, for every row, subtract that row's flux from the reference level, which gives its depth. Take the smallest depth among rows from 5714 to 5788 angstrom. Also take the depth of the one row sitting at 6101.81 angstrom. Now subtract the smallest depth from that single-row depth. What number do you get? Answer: 1.8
